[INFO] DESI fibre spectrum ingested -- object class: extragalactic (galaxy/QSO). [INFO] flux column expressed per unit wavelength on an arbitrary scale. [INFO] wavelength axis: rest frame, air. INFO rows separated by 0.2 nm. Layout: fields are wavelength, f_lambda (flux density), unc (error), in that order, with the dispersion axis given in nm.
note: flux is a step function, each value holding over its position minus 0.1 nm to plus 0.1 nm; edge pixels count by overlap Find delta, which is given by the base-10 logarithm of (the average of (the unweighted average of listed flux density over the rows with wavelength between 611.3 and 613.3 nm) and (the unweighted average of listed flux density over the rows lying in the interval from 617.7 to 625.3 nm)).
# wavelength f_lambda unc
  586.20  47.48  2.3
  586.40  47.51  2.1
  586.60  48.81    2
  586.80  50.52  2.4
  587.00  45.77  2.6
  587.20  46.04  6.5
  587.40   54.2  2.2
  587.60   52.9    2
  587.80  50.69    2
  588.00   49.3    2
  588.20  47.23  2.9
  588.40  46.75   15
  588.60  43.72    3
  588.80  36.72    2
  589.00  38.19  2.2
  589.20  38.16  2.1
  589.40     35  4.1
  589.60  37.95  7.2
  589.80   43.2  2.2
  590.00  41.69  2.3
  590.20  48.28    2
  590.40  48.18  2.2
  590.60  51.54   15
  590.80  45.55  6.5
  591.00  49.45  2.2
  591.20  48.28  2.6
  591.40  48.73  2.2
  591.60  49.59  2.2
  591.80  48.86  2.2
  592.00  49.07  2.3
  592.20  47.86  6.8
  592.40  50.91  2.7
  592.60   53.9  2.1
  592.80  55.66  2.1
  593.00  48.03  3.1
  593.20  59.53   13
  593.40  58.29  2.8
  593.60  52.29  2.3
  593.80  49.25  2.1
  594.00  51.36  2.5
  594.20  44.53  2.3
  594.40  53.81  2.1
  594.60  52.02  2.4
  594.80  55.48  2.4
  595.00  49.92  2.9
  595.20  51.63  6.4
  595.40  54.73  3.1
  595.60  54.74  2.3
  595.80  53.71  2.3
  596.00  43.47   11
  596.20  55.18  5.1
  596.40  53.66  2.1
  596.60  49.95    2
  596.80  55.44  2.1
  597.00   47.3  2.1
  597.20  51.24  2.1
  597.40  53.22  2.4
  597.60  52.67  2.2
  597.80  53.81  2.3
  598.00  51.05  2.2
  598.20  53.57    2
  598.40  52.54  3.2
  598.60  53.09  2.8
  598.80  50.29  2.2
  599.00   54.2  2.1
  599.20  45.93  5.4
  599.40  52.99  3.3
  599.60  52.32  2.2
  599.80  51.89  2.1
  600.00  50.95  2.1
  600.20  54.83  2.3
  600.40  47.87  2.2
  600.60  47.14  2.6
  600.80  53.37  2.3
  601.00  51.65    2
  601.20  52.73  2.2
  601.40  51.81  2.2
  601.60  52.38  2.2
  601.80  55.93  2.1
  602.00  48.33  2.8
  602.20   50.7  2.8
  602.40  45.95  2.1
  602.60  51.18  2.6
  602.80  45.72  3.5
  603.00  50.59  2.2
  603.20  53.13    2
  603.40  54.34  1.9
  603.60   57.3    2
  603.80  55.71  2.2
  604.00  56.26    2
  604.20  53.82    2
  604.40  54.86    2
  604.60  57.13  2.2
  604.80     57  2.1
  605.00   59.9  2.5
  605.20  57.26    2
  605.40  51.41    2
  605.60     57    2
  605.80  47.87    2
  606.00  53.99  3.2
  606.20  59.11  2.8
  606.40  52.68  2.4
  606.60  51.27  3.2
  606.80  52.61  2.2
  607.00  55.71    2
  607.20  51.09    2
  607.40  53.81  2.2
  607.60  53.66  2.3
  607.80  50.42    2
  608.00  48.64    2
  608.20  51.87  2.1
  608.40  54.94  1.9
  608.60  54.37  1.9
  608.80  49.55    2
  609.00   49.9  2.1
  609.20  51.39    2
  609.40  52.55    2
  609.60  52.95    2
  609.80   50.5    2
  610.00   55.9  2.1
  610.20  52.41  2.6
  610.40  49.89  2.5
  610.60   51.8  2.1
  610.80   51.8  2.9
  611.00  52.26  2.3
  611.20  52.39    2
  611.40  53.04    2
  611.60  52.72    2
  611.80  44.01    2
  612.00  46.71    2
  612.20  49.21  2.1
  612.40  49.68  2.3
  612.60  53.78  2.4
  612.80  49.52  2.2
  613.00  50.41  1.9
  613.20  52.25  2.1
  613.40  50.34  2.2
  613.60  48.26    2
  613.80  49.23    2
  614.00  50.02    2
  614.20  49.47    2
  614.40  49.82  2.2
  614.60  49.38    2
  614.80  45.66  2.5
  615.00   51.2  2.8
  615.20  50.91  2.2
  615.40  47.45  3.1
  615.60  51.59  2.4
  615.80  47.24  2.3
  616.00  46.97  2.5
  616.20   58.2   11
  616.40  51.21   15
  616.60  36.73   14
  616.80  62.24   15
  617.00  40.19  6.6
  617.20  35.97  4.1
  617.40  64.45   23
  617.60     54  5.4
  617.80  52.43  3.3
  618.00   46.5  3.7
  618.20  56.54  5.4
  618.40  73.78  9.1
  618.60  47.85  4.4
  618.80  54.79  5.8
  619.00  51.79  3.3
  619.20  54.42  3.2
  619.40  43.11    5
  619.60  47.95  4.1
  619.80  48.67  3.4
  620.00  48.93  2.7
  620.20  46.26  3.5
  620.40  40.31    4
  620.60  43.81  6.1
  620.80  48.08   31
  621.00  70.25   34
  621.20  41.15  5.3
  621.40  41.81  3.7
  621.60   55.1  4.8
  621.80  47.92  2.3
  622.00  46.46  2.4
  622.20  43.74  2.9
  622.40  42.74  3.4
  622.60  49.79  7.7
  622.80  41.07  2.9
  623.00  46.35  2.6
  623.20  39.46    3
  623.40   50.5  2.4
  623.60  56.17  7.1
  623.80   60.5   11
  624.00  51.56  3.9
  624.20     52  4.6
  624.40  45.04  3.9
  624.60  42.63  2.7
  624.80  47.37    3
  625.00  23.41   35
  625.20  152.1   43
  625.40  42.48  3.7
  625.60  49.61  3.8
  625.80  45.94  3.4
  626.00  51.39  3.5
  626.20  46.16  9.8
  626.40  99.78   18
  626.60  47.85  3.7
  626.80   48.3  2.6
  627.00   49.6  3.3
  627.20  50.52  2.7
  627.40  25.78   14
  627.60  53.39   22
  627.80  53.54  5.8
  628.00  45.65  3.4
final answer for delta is 1.71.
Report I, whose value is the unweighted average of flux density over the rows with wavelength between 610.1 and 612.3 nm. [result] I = 50.6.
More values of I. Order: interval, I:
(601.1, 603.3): 50.8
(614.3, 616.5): 50.0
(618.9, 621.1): 49.4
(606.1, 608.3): 52.8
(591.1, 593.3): 50.9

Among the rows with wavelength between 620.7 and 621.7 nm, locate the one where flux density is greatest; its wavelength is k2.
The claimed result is 621.00 nm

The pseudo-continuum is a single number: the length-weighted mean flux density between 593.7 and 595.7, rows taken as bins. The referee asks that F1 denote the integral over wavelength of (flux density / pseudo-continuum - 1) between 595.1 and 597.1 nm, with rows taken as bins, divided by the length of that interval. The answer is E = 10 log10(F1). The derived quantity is -23.4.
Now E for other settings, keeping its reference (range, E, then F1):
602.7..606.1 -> -13.0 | 0.050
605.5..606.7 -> -14.3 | 0.037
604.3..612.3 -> -17.6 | 0.017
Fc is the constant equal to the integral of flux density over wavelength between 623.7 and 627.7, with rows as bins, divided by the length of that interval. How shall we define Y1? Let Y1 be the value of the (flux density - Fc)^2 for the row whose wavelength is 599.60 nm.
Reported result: 4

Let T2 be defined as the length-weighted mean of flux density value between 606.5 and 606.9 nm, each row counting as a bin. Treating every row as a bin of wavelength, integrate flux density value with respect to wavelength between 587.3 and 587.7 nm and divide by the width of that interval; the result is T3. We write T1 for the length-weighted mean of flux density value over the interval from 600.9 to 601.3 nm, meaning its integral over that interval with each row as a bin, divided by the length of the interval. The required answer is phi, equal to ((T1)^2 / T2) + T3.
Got 106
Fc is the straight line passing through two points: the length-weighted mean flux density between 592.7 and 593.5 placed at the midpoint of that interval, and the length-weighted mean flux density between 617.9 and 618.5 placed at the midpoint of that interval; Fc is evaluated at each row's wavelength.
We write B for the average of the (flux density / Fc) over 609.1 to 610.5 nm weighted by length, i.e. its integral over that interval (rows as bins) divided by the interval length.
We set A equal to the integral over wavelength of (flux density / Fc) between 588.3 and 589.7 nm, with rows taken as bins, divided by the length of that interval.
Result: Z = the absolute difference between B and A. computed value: 0.18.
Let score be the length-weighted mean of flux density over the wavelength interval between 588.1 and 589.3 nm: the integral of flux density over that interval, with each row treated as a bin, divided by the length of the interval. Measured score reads 42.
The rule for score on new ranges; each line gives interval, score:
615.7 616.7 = 48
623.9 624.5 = 50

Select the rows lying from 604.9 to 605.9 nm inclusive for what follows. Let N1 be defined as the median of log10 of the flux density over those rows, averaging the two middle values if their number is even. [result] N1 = 1.76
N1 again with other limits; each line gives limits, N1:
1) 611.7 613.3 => 1.70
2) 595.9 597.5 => 1.72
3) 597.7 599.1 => 1.73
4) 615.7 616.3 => 1.67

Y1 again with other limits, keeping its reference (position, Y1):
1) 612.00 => 57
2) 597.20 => 9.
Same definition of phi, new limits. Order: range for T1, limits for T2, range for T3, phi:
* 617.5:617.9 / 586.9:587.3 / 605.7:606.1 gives 113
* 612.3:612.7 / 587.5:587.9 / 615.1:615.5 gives 101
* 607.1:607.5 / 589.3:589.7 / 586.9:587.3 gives 121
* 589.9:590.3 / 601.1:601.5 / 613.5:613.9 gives 87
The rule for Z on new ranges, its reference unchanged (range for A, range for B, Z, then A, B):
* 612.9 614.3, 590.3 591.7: 0.03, 0.86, 0.885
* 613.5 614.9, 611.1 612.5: 0.02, 0.84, 0.856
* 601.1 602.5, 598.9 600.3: 0.02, 0.90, 0.921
